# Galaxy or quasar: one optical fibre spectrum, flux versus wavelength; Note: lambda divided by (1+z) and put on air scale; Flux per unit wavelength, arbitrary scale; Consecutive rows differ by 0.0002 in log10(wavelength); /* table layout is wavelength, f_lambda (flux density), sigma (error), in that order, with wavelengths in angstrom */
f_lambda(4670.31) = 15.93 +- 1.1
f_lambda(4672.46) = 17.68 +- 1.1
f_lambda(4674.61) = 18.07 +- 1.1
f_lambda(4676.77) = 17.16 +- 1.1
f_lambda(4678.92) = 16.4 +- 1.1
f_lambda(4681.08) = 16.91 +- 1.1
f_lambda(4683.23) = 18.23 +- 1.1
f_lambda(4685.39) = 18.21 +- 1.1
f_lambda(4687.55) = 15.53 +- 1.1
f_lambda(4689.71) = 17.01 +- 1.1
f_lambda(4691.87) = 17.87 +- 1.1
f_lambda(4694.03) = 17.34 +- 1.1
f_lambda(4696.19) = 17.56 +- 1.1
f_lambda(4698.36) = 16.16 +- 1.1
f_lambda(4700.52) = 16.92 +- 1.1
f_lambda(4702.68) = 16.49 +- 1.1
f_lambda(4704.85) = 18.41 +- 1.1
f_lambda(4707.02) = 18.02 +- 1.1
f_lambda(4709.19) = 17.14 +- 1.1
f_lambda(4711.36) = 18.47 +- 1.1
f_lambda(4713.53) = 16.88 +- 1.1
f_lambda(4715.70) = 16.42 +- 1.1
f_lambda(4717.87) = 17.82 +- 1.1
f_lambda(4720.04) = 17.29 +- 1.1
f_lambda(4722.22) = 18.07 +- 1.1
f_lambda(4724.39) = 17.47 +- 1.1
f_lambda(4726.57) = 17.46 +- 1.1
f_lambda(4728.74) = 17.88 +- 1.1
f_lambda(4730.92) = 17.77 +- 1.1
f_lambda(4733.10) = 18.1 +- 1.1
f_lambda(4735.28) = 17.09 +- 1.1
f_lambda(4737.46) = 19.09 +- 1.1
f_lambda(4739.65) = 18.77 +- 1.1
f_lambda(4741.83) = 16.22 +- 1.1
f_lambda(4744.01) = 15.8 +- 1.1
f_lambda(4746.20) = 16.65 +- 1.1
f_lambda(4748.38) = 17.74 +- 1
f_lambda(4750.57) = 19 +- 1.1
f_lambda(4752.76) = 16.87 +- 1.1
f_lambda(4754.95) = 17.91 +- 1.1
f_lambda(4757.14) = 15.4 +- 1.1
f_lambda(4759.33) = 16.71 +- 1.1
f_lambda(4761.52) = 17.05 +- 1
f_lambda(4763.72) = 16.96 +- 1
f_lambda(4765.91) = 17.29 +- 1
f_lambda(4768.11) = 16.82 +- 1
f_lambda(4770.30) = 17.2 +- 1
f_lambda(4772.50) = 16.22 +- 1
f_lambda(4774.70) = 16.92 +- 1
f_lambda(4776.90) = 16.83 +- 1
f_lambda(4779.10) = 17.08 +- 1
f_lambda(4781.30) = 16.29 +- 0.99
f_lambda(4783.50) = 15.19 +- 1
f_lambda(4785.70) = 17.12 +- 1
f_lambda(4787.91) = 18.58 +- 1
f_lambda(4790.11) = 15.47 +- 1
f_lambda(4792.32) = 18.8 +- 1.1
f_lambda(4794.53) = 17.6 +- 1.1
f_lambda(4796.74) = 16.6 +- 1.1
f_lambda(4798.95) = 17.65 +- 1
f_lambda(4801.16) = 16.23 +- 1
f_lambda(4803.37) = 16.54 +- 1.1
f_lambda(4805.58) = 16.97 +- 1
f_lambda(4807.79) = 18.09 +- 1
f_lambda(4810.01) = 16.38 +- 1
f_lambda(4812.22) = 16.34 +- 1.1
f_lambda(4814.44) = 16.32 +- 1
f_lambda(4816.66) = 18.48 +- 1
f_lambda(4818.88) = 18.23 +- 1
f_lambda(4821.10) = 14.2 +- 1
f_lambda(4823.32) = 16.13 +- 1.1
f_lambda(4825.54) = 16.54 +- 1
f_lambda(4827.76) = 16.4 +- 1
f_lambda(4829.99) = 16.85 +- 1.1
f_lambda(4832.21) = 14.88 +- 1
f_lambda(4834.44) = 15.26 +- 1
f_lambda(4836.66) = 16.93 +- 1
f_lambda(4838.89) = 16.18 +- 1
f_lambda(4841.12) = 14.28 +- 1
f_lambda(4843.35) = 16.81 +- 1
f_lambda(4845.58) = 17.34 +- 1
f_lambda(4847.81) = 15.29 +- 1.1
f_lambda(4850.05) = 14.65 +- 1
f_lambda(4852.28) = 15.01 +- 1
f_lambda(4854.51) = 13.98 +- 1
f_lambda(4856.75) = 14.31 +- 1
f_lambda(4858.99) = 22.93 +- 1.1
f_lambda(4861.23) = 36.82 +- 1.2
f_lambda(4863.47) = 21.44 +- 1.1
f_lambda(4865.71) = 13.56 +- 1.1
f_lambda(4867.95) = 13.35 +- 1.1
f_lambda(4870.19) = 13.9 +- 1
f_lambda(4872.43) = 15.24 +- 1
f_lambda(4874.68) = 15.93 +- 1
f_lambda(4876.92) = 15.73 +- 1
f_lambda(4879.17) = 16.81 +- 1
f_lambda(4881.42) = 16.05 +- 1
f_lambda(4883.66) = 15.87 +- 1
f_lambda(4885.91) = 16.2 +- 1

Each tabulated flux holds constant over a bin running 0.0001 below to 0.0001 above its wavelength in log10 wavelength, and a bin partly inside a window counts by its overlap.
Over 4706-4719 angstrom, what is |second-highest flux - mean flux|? 0.56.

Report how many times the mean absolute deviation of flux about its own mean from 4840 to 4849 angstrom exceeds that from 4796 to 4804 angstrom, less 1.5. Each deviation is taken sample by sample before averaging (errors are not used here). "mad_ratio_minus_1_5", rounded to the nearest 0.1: 1.1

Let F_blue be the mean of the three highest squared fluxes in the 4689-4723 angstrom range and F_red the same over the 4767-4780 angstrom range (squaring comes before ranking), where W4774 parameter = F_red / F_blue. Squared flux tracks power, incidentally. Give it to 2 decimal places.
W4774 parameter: 0.87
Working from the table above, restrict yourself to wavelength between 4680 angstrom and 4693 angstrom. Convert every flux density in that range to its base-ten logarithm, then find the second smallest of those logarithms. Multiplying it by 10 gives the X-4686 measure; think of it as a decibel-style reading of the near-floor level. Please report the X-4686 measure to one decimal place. 12.3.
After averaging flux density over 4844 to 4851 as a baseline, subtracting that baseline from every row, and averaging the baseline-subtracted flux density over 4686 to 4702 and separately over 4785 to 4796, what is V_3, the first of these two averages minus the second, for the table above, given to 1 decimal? -0.6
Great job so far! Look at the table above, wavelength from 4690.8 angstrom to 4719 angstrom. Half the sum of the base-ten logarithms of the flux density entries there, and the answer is 8.05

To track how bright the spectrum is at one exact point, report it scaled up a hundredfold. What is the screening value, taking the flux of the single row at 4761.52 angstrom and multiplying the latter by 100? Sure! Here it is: 1705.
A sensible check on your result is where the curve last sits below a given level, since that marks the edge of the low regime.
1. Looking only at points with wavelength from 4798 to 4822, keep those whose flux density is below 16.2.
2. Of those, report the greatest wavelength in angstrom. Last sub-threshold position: 4821.10 angstrom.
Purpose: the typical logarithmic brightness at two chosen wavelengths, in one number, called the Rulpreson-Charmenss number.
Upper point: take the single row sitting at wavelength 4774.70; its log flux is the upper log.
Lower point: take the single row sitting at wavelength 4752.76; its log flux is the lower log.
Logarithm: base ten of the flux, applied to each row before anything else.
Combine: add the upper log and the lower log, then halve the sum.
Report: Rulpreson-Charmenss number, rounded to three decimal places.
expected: 1.228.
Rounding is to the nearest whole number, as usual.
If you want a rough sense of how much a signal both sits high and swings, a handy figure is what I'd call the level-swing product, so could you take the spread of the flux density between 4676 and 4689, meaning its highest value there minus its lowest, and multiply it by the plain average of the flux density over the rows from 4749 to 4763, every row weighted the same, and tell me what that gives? 46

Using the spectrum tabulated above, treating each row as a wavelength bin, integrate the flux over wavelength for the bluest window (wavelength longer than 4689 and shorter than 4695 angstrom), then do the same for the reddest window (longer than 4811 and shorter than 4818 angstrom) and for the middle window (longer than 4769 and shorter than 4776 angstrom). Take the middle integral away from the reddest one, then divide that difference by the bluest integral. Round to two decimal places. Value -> 0.02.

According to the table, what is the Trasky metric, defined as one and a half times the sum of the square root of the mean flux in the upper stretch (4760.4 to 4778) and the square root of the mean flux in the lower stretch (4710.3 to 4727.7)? 12.4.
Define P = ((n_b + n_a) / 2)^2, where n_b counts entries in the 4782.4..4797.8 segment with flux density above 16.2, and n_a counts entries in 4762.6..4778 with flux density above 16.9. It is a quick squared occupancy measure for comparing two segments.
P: 20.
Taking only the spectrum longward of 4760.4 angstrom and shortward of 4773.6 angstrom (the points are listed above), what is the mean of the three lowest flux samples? 16.7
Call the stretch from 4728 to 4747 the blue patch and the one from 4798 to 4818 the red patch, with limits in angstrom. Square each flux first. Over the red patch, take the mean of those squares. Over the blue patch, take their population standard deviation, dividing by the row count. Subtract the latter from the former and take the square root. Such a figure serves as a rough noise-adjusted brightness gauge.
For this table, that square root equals 15.9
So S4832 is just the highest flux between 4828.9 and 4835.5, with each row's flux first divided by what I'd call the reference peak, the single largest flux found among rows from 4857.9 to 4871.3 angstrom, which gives 0.458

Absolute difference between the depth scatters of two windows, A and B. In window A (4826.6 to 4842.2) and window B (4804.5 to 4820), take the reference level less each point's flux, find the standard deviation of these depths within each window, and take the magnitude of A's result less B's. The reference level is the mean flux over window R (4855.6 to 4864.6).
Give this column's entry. 0.05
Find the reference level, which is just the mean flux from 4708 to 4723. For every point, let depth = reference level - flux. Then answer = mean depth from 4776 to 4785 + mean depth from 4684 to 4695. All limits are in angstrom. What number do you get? 1.3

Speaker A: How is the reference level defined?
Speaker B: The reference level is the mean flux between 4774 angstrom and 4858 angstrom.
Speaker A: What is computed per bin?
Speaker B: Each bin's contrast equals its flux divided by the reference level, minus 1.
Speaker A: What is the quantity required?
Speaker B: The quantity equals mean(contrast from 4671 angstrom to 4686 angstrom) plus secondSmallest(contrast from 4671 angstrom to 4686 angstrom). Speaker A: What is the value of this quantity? 0.10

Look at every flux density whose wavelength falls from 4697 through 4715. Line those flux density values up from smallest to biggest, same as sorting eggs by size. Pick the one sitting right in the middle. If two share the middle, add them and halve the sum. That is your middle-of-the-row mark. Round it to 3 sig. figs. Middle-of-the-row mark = 17.0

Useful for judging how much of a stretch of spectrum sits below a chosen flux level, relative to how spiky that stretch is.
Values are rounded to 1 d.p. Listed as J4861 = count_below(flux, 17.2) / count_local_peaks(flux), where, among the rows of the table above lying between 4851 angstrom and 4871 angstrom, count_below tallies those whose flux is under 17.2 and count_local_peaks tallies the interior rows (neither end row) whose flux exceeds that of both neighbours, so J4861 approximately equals 6.0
